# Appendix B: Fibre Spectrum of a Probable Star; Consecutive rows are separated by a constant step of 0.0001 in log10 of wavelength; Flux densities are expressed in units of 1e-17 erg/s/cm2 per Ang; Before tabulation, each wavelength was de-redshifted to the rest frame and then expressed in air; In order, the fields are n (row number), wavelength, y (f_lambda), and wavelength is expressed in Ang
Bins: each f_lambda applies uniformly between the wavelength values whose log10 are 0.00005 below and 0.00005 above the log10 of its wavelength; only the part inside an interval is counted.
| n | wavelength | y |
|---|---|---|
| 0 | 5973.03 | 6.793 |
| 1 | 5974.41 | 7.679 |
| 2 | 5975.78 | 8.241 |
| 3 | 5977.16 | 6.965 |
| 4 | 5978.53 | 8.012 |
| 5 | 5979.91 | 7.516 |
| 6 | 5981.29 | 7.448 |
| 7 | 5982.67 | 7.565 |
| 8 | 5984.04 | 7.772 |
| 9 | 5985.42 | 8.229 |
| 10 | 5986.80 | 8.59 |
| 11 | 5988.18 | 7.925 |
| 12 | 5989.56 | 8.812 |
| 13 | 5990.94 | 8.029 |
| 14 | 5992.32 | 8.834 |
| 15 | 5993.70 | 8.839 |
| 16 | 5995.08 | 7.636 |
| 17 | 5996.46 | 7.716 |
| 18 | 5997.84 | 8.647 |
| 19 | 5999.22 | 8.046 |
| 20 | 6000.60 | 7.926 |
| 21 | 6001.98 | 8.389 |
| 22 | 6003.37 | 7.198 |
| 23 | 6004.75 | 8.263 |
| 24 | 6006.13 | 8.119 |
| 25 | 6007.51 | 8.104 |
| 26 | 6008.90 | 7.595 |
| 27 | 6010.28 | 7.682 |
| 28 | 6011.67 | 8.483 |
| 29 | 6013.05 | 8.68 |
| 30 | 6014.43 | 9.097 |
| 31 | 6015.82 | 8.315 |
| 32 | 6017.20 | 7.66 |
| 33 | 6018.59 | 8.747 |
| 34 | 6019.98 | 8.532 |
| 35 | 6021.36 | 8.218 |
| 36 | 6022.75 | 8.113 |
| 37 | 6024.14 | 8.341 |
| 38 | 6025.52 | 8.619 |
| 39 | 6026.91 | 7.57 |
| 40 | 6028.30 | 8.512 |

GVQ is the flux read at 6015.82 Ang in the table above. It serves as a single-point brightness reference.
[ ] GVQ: 8.315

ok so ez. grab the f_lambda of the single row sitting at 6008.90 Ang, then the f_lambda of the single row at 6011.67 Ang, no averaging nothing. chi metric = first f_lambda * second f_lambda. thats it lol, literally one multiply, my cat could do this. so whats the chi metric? 64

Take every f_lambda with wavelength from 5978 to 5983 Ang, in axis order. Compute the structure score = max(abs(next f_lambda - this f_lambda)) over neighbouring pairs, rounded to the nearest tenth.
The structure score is 0.5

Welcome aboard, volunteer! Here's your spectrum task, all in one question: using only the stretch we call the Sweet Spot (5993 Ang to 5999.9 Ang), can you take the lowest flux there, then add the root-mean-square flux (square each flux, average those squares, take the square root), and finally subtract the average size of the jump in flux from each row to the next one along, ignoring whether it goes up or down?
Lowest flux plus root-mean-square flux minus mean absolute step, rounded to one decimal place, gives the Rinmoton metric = 15.1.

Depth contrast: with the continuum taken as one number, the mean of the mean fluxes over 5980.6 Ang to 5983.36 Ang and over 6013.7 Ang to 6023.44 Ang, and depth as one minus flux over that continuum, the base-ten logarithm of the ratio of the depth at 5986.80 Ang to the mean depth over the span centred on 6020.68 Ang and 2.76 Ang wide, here 0.18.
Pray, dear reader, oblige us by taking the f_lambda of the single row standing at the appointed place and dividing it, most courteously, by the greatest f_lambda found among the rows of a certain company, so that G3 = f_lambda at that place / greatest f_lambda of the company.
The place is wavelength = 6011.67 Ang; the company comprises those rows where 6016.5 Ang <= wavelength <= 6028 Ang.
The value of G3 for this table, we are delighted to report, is 0.97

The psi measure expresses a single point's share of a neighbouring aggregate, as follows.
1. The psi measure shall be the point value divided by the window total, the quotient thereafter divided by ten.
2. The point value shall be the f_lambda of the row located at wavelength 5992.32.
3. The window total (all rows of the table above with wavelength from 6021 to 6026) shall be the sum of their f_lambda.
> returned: 0.027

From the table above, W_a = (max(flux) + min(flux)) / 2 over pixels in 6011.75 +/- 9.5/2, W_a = 8.3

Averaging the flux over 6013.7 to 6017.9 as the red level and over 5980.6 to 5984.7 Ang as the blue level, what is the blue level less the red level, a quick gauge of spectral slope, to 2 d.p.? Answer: -0.76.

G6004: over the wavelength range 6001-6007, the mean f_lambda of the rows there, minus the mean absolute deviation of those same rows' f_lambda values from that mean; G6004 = 7.6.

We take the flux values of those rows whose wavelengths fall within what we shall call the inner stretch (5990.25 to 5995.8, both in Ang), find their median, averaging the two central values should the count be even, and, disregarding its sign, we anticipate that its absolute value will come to 8.4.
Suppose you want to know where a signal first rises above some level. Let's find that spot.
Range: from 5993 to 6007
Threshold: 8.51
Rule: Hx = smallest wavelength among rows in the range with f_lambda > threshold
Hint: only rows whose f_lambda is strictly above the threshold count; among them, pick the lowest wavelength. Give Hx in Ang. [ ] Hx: 5993.70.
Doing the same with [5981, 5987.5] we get 5986.80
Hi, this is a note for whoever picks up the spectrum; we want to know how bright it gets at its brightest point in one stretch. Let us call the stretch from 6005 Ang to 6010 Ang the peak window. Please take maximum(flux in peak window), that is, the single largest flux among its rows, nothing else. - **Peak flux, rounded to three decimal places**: 8.119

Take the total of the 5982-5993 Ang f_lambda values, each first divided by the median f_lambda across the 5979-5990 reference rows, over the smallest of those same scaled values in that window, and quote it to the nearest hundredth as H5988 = 8.69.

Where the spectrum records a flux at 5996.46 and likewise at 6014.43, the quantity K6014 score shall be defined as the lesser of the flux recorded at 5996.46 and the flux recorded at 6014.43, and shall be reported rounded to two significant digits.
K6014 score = 7.7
